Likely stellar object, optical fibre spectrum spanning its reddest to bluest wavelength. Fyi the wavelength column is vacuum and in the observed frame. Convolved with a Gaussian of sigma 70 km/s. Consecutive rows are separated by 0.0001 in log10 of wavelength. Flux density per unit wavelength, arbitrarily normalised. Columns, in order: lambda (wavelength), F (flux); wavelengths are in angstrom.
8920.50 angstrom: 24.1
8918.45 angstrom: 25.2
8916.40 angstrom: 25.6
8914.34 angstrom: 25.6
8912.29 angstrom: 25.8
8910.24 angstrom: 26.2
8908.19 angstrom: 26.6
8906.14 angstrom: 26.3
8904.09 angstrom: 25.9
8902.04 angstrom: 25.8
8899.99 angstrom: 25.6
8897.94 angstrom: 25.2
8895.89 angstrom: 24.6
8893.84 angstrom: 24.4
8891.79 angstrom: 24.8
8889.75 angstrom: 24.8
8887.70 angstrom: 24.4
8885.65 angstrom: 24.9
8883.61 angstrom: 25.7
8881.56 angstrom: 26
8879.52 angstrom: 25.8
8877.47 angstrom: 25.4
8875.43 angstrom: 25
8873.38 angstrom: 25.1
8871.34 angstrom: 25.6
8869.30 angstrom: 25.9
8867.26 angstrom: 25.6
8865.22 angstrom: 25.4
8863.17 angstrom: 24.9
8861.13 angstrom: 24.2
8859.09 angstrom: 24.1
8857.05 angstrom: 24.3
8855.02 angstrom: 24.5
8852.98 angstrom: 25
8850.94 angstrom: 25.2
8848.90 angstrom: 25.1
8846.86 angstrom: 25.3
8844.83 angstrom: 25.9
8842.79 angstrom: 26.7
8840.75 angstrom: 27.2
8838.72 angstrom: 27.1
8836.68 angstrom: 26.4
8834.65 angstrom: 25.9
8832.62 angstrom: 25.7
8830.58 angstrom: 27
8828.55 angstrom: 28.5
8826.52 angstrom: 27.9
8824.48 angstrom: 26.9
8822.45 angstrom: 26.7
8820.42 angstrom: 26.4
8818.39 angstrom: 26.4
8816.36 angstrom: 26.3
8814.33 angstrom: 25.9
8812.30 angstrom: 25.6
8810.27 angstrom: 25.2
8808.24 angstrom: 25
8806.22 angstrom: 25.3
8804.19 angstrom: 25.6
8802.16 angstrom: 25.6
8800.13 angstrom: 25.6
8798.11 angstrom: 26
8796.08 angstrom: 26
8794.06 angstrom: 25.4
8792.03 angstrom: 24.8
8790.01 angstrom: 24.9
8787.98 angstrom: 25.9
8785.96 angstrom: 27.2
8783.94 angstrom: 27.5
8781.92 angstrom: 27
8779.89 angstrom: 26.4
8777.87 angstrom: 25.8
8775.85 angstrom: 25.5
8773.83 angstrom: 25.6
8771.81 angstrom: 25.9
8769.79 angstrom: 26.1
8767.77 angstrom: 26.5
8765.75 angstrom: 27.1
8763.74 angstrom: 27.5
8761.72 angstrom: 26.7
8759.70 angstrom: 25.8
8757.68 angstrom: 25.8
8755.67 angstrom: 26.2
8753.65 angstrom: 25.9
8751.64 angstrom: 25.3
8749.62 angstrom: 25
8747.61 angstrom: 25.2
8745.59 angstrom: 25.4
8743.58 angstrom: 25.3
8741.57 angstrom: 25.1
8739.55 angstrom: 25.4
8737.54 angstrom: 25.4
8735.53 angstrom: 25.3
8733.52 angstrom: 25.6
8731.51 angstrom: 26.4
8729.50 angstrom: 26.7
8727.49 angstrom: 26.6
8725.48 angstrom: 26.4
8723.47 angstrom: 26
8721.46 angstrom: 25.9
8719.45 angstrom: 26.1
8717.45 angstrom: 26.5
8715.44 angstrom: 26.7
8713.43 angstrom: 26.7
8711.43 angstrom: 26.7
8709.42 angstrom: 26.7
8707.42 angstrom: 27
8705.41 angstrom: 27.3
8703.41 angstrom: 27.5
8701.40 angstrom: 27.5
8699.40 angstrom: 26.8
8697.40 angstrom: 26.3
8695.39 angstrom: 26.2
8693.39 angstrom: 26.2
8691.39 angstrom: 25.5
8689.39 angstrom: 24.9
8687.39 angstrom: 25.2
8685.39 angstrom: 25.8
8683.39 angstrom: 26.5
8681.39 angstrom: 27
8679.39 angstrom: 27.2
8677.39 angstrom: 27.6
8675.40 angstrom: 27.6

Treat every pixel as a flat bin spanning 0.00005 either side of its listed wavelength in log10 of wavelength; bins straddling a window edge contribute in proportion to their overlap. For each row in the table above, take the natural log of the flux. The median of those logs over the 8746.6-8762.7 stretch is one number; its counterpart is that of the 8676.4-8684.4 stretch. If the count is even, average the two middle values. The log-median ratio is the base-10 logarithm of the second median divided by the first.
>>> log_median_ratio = 0.0065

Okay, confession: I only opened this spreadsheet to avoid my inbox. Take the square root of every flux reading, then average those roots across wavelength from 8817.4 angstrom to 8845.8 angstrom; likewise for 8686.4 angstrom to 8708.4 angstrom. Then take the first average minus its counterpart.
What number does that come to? 0.036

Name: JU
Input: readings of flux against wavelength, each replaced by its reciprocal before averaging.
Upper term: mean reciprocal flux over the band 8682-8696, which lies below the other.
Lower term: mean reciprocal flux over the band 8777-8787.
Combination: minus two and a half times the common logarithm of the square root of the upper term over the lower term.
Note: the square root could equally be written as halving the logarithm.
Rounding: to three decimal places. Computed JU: -0.021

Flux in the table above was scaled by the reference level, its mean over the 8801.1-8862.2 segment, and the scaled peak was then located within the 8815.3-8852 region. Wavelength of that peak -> 8828.55 angstrom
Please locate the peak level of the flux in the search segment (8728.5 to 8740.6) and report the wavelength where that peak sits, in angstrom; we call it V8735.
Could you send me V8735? 8729.50 angstrom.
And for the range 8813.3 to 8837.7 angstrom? 8828.55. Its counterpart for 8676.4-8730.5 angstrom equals 8677.39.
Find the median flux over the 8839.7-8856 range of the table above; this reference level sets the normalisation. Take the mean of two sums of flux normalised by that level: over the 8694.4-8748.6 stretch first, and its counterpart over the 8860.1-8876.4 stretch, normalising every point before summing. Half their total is 18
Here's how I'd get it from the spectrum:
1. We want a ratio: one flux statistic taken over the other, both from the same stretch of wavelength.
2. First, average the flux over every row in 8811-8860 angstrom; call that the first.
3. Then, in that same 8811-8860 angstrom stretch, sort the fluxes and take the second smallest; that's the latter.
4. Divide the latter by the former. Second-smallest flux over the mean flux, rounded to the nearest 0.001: 0.932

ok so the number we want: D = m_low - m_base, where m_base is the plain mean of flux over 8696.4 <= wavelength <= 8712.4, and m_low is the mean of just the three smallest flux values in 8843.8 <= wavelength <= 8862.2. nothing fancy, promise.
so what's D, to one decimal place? -2.8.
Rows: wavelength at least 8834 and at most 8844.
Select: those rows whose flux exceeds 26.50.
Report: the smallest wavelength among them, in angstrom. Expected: 8838.72 angstrom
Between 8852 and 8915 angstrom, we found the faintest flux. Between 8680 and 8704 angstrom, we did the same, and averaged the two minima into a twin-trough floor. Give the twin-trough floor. 24.5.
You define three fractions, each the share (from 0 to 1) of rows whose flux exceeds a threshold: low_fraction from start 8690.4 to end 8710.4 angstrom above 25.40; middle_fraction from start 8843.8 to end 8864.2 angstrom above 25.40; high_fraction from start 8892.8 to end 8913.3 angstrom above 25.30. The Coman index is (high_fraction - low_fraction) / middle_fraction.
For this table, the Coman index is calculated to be -3.00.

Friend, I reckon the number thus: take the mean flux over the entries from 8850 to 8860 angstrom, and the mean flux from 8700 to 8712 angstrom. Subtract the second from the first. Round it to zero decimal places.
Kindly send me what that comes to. -2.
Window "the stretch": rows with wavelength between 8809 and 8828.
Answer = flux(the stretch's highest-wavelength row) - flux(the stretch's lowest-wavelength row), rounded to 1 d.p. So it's 2.7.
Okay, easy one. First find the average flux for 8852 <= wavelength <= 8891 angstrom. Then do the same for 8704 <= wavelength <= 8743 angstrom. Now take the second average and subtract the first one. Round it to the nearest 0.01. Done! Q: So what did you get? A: 1.15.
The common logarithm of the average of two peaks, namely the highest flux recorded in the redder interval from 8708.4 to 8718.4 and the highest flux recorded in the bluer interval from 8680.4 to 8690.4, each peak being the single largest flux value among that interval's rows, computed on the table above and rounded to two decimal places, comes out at 1.43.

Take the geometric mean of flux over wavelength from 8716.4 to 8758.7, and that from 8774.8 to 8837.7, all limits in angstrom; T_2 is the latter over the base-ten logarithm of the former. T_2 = 18.5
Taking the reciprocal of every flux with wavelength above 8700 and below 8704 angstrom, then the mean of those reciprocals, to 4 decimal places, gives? 0.0364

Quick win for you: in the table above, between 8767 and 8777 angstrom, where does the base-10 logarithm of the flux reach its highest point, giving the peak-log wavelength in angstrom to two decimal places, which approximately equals 8767.77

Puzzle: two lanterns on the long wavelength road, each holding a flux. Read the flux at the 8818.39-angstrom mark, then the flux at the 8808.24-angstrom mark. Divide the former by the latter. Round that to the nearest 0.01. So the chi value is 1.06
